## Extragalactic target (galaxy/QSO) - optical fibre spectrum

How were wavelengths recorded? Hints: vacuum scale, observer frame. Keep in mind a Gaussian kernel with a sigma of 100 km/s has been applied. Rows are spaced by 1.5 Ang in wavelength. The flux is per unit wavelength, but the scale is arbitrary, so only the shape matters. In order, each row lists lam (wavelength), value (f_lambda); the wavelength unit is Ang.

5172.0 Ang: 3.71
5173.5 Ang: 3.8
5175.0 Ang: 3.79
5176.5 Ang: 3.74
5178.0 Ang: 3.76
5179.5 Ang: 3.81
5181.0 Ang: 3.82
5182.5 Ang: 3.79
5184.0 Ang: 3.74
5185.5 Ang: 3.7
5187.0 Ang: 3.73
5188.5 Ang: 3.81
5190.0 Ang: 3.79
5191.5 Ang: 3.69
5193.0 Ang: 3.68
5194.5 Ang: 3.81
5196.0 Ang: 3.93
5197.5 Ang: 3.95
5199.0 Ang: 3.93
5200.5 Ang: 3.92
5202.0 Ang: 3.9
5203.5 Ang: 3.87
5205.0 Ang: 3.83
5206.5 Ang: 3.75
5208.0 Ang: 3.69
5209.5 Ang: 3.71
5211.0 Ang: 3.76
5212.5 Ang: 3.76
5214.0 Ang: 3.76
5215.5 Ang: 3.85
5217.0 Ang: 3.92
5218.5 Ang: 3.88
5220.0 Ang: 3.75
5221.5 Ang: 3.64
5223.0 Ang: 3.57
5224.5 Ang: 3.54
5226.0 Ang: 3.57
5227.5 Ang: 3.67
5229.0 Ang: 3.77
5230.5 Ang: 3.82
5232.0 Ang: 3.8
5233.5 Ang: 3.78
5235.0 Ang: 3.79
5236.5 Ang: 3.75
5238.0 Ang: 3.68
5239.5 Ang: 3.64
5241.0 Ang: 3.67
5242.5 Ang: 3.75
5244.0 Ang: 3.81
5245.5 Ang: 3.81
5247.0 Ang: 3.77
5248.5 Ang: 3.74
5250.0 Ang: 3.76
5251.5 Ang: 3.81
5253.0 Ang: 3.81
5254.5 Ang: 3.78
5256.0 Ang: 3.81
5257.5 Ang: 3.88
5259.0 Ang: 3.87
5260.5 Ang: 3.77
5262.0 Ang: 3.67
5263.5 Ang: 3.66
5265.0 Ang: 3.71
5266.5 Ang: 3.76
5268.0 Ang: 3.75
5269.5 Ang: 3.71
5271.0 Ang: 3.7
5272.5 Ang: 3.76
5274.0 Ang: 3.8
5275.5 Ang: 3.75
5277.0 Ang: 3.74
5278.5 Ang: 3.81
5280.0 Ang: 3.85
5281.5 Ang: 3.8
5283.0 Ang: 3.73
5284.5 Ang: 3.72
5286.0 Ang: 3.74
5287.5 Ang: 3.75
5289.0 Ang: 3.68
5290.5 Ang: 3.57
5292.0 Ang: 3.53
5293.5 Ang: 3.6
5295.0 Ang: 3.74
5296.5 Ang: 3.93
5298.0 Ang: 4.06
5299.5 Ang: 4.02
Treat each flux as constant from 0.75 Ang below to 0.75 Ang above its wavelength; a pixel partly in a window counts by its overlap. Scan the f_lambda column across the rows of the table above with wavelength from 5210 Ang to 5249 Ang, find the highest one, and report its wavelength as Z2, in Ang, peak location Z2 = 5217.0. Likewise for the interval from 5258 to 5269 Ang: 5259.0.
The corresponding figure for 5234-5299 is 5298.0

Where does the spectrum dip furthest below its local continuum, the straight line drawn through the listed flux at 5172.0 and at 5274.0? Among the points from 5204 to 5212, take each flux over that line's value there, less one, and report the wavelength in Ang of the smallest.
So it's 5208.0 Ang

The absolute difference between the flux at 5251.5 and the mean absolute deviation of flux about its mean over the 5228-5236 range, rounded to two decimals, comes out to 3.80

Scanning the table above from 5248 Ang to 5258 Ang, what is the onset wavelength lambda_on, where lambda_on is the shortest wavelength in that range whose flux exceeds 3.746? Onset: 5250.0 Ang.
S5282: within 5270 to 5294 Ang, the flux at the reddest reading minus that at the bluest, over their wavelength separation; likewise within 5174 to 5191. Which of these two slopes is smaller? -0.0044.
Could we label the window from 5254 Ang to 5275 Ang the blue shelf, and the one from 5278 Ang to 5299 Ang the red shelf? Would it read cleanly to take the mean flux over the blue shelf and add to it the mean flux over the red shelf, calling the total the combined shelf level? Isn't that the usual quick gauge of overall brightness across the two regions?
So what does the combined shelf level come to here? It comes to 7.51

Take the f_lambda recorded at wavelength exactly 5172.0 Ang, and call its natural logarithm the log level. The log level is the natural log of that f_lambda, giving 1.311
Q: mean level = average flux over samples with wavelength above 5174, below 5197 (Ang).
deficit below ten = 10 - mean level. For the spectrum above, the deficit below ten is 6.23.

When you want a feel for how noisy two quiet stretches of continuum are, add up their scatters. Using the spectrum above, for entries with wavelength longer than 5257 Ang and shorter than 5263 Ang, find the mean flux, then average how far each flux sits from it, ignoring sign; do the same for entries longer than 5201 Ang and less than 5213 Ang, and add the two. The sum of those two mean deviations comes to 0.140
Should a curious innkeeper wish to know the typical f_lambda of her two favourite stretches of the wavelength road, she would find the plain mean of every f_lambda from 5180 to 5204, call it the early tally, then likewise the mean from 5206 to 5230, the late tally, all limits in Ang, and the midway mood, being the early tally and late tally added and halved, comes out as 3.77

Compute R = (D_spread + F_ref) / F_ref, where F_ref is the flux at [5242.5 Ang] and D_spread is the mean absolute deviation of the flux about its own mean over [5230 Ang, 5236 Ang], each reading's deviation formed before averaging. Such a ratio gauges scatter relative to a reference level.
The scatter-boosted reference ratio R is 1.00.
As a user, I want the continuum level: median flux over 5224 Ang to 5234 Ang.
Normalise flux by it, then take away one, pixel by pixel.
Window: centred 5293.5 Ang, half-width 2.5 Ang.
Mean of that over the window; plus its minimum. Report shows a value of -0.10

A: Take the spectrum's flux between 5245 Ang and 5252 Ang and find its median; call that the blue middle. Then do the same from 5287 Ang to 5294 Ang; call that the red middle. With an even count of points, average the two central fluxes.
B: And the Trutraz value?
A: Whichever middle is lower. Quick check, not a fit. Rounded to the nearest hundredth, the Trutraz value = 3.60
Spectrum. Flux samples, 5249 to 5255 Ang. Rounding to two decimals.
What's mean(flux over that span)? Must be 3.79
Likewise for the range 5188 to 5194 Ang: 3.74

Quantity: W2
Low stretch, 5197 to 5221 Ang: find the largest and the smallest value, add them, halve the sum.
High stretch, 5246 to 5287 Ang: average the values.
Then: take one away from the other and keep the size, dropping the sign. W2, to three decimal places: 0.055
